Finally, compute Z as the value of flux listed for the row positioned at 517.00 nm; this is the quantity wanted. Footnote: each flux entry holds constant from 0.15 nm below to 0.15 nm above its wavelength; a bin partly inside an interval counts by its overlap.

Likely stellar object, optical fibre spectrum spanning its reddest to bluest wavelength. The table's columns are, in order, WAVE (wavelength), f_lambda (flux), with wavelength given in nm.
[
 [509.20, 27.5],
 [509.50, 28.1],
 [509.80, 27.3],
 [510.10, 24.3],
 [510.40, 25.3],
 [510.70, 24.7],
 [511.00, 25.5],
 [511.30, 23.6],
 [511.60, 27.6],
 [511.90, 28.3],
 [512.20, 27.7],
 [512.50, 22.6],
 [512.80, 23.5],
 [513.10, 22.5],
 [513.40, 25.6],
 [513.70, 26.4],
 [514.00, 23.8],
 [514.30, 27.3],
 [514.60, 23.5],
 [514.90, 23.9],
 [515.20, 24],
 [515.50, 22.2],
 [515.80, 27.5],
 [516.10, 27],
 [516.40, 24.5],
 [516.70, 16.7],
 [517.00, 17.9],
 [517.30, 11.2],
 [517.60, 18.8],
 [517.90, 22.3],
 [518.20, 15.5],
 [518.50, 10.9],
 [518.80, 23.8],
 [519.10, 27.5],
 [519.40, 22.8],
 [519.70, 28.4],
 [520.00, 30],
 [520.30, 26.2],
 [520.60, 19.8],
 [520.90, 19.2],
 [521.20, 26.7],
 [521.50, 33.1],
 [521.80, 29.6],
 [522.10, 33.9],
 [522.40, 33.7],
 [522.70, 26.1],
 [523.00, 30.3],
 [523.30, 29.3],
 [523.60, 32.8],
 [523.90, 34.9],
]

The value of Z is 17.9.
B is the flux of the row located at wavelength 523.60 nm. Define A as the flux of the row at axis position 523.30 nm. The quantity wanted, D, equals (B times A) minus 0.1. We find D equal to 961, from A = 29.3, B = 32.8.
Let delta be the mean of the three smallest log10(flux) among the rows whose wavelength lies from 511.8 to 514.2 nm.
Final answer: 1.36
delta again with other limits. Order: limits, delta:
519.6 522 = 1.33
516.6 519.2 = 1.09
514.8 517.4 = 1.17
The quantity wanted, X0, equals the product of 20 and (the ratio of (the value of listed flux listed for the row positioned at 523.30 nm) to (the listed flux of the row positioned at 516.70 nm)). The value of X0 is 35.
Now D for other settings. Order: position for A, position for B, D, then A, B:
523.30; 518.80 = 697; 29.3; 23.8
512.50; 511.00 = 576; 22.6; 25.5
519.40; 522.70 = 595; 22.8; 26.1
